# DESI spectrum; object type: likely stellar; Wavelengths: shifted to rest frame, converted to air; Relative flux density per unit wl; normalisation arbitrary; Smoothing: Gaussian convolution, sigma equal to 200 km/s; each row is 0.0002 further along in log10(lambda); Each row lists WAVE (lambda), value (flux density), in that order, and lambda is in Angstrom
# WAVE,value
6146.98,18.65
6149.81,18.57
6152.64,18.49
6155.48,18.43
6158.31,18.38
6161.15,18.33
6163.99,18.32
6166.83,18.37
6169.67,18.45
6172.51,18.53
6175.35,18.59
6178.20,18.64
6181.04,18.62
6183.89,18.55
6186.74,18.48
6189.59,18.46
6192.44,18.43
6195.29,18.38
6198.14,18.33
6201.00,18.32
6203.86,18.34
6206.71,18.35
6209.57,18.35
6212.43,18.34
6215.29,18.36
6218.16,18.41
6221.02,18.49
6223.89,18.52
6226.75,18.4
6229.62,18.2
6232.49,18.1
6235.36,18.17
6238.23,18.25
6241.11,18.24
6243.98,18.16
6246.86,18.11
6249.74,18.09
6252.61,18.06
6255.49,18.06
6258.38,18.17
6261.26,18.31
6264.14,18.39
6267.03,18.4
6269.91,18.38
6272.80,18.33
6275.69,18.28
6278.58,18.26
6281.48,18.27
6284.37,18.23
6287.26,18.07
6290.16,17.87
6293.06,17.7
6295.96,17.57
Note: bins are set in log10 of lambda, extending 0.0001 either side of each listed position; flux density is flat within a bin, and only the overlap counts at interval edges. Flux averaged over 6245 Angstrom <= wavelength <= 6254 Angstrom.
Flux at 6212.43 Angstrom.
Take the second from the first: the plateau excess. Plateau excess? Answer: -0.25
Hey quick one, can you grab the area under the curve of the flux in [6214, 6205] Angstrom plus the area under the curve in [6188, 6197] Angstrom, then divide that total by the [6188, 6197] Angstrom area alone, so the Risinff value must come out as 2.00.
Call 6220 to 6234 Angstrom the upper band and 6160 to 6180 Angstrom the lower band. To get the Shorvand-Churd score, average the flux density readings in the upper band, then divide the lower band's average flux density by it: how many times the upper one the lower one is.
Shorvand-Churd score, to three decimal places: 1.007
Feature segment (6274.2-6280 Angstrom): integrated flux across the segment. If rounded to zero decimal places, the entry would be 106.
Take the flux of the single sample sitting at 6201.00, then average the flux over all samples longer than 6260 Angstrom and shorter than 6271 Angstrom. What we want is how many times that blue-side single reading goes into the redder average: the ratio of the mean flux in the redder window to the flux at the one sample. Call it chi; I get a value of 1.00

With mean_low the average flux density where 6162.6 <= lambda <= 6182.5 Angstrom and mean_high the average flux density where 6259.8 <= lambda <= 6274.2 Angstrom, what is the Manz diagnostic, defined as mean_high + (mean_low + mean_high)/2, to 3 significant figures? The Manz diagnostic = 36.8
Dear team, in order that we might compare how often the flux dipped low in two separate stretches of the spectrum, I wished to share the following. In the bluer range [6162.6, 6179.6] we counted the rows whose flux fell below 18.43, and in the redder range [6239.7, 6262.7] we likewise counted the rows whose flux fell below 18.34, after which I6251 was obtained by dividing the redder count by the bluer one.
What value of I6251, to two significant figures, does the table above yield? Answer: 4.0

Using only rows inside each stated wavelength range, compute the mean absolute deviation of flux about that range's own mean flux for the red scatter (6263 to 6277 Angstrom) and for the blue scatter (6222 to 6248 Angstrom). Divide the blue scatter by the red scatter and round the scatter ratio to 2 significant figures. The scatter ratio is 2.5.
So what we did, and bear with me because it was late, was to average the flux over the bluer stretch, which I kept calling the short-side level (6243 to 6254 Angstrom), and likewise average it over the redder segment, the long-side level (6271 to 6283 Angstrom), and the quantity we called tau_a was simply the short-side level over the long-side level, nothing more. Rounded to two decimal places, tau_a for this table 0.99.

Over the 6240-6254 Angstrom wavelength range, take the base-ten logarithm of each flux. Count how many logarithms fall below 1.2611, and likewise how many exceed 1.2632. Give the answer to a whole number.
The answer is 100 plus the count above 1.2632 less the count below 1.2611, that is 95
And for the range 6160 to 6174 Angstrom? 103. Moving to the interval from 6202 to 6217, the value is 105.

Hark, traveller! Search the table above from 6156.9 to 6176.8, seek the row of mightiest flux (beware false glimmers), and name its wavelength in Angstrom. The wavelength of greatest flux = 6175.35 Angstrom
